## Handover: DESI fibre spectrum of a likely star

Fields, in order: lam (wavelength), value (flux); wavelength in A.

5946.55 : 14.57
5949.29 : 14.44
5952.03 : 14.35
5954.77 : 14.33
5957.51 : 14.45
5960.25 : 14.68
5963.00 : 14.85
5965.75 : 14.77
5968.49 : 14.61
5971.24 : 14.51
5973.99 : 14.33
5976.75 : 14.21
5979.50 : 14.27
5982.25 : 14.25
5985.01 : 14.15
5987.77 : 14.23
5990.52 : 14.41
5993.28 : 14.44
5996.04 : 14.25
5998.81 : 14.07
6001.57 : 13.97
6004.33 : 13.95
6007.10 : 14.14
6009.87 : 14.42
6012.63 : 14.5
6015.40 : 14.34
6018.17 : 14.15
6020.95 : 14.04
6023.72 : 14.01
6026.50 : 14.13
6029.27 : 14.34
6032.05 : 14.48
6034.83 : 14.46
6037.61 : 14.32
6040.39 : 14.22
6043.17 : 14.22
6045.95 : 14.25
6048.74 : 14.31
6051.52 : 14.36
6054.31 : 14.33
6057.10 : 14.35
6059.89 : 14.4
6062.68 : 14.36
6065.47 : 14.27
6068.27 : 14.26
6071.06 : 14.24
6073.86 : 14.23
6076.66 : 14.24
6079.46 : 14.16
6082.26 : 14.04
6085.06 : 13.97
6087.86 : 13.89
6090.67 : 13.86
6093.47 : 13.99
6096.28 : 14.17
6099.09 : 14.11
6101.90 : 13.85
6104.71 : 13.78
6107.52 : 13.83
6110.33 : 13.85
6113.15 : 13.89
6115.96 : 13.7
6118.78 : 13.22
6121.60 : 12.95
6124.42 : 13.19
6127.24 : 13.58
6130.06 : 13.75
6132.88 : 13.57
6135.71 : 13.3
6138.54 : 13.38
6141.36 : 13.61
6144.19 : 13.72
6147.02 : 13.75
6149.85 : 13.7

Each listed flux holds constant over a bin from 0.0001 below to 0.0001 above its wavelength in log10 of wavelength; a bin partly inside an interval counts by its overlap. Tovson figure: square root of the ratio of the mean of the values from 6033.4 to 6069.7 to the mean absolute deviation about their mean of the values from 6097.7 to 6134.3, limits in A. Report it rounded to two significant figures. 7.5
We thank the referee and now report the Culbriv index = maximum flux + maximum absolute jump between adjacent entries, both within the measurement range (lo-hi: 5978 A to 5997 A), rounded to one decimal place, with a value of 14.6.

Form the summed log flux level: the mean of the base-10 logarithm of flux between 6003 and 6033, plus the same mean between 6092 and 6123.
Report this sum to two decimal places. 2.29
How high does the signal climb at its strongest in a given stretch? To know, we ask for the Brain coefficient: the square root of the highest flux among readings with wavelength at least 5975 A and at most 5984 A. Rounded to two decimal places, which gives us 3.78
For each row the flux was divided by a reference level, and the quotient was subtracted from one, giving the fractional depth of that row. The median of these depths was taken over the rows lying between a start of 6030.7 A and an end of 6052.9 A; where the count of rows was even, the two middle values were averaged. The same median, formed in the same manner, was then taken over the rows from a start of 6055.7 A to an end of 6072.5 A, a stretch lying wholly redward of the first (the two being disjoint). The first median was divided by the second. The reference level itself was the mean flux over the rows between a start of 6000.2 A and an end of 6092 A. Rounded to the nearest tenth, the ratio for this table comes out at 1.1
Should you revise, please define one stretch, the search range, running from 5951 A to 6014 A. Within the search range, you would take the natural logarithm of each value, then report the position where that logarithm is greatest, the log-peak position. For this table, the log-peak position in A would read 5963.00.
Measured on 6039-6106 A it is 6059.89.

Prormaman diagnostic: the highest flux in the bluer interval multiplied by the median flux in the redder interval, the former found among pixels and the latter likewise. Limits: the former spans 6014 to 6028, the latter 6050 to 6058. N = 206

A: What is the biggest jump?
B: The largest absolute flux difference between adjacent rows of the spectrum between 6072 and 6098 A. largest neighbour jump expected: 0.180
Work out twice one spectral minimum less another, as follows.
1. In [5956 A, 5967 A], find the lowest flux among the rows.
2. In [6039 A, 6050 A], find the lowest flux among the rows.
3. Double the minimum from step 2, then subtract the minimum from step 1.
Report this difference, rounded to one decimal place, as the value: 14.0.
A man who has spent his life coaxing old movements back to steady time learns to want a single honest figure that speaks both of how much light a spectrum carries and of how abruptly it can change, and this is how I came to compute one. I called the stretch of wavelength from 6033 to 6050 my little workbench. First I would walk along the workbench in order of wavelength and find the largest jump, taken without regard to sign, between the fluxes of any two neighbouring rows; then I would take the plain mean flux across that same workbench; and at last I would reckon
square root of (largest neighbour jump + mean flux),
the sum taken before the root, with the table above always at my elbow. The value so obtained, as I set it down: 3.80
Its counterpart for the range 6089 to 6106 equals 3.77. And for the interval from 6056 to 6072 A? 3.80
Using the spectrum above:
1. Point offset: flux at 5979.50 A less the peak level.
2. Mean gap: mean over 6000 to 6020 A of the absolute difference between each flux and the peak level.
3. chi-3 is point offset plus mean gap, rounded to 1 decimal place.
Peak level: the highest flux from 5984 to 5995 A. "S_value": 0.1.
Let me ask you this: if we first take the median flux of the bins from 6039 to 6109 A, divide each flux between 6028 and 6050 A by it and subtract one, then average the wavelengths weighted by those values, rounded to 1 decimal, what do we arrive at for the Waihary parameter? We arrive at 6035.4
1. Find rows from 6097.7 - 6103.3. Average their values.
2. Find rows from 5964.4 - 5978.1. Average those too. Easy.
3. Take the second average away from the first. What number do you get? -0.5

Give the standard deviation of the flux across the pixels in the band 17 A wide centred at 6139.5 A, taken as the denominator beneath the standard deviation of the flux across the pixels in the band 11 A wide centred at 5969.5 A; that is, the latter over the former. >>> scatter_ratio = 1.0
